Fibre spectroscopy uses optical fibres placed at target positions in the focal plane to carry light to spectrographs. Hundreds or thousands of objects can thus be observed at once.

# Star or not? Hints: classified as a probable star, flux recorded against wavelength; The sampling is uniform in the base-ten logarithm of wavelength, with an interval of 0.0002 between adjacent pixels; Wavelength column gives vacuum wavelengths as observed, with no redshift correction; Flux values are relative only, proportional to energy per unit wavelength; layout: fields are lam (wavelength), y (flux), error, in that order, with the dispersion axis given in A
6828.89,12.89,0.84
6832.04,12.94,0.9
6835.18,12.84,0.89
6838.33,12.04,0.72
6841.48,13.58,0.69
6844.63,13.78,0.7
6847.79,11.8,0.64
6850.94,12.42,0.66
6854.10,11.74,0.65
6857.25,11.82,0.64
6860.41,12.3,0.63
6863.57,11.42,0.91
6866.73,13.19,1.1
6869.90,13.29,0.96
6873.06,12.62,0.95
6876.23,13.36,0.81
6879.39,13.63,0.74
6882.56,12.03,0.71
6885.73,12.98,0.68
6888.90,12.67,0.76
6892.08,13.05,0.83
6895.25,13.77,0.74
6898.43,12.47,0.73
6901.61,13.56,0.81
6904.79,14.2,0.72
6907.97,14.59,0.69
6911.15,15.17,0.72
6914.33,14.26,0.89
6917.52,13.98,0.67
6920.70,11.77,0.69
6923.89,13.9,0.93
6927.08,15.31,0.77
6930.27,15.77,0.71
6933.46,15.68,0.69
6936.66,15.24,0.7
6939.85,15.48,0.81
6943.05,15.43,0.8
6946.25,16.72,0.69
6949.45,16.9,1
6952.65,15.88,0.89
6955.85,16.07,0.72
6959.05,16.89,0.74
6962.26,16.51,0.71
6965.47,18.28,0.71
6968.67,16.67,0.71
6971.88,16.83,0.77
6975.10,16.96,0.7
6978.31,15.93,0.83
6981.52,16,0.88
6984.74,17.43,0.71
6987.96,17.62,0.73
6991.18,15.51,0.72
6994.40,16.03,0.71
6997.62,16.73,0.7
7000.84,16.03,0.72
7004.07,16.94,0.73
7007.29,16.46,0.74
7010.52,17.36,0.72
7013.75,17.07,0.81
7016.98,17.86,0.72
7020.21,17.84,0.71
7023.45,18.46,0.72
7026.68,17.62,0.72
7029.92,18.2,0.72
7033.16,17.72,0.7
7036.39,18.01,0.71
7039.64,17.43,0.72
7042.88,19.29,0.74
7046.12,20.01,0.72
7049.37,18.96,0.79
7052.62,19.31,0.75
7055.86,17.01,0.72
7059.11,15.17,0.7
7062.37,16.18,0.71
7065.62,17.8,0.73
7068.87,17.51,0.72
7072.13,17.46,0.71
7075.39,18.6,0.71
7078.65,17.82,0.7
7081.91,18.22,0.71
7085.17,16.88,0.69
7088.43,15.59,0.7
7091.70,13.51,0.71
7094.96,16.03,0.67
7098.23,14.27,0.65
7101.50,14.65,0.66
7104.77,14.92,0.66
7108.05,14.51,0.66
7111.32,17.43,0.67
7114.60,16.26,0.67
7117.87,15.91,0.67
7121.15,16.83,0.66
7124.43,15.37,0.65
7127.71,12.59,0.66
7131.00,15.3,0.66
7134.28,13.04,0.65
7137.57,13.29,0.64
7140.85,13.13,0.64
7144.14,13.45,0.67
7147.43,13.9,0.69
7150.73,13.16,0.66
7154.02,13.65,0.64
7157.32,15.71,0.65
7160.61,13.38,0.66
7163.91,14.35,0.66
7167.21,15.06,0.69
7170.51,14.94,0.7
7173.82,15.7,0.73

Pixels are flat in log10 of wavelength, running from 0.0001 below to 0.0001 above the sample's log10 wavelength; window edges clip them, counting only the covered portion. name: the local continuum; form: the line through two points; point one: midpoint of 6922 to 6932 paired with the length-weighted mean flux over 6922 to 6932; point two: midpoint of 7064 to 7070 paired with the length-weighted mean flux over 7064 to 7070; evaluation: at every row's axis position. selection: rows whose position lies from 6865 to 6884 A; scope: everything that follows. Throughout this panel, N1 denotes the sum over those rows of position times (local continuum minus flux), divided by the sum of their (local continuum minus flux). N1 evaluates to 6876.6 A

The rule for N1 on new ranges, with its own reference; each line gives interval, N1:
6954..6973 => 6964.4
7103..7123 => 7111.9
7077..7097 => 7091.0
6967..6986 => 6976.0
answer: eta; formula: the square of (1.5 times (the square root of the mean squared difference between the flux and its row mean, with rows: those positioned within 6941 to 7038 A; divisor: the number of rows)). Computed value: 1.6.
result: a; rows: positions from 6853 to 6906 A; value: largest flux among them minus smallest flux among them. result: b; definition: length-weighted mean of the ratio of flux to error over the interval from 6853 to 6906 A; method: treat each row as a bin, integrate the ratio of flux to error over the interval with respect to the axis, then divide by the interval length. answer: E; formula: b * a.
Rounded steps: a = 2.78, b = 17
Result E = 46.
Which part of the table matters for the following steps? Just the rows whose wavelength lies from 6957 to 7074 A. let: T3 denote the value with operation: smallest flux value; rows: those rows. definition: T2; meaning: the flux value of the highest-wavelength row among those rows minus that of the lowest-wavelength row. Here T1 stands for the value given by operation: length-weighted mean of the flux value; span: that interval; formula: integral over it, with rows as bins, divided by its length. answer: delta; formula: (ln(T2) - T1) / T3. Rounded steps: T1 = 17.3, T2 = 0.6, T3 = 15.17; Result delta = -1.18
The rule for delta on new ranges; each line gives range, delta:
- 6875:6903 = -1.22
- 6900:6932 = -1.14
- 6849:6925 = -1.11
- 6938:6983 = -1.11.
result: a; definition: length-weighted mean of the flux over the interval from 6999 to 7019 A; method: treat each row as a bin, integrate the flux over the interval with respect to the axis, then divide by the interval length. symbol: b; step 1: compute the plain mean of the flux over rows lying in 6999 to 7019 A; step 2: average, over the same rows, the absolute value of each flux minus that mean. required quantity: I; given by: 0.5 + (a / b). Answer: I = 36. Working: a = 17.0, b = 0.48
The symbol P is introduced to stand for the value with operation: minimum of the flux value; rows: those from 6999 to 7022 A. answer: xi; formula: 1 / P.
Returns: 0.0624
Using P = 16.03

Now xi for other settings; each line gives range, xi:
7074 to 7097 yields 0.0740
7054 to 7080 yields 0.0659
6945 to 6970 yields 0.0630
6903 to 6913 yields 0.0704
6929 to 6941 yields 0.0656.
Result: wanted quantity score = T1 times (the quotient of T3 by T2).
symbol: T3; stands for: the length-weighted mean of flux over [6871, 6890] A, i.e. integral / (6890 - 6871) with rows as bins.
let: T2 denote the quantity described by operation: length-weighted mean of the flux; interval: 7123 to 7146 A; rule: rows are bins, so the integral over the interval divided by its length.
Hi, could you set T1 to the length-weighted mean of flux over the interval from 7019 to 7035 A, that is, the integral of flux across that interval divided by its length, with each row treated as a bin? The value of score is 16.9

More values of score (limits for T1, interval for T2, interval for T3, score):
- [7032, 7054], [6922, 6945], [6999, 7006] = 20.2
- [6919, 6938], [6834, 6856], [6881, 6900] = 14.9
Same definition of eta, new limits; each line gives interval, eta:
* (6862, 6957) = 4.8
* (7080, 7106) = 4.5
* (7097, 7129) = 4.0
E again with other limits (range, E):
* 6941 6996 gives 62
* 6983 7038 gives 70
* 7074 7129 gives 141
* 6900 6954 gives 100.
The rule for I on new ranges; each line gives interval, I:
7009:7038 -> 58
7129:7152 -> 25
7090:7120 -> 16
